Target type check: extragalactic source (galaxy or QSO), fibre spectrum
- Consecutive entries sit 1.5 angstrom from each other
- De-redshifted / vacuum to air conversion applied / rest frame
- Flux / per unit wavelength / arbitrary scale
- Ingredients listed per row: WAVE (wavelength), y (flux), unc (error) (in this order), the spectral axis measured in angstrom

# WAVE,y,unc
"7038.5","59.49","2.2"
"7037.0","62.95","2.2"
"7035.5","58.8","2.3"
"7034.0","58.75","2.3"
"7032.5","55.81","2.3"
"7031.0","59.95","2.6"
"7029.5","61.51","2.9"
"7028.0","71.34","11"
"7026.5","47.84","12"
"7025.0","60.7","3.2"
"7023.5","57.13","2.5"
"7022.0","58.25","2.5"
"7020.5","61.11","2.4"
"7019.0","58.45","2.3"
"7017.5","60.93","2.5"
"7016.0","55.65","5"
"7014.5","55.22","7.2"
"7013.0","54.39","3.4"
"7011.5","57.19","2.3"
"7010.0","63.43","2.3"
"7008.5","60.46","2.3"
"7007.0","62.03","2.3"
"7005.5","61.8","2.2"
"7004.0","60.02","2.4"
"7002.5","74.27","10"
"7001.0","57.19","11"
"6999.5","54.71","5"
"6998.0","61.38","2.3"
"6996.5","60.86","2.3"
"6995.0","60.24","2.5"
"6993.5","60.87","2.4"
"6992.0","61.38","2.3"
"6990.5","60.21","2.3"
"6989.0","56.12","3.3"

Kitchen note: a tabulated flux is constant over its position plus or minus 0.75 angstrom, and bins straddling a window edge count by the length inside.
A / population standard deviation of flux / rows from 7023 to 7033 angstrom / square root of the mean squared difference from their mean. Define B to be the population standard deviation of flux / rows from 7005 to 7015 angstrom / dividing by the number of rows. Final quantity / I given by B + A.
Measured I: 9.9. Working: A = 7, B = 3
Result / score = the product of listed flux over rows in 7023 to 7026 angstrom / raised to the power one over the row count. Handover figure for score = 58.9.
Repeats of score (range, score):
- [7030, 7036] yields 58.3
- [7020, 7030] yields 59.3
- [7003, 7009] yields 61.1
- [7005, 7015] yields 59.1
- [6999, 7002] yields 55.9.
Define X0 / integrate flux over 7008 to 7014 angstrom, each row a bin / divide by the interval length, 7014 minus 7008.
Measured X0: 58.6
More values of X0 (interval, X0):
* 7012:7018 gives 56.4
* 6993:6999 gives 60.6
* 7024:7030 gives 60.2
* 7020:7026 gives 58.7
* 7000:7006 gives 63.0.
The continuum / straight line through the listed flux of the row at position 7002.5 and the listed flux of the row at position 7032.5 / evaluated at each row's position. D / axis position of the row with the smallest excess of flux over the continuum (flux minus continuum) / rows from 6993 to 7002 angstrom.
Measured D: 6999.5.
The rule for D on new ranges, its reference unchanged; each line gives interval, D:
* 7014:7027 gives 7014.5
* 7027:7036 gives 7032.5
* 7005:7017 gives 7013.0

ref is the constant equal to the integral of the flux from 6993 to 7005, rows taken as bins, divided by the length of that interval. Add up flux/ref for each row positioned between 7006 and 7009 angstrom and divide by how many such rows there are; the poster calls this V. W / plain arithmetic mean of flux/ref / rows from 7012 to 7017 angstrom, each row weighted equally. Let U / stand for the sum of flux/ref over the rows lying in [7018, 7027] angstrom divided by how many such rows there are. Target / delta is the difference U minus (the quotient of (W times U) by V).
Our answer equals 0.094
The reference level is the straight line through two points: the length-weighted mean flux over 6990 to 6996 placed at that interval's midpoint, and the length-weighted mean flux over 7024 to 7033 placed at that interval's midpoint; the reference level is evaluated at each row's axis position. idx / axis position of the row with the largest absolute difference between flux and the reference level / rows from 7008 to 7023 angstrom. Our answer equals 7013.0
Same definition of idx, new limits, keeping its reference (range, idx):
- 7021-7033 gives 7026.5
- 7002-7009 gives 7002.5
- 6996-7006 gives 7002.5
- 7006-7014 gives 7013.0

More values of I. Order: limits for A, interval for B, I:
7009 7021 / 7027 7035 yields 8.3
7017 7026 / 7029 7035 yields 3.6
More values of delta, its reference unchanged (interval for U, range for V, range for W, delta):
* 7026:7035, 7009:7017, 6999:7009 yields -0.073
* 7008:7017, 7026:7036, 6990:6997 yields -0.025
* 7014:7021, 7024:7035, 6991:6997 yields -0.023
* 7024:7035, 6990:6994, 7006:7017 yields 0.040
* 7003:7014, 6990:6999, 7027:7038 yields -0.008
